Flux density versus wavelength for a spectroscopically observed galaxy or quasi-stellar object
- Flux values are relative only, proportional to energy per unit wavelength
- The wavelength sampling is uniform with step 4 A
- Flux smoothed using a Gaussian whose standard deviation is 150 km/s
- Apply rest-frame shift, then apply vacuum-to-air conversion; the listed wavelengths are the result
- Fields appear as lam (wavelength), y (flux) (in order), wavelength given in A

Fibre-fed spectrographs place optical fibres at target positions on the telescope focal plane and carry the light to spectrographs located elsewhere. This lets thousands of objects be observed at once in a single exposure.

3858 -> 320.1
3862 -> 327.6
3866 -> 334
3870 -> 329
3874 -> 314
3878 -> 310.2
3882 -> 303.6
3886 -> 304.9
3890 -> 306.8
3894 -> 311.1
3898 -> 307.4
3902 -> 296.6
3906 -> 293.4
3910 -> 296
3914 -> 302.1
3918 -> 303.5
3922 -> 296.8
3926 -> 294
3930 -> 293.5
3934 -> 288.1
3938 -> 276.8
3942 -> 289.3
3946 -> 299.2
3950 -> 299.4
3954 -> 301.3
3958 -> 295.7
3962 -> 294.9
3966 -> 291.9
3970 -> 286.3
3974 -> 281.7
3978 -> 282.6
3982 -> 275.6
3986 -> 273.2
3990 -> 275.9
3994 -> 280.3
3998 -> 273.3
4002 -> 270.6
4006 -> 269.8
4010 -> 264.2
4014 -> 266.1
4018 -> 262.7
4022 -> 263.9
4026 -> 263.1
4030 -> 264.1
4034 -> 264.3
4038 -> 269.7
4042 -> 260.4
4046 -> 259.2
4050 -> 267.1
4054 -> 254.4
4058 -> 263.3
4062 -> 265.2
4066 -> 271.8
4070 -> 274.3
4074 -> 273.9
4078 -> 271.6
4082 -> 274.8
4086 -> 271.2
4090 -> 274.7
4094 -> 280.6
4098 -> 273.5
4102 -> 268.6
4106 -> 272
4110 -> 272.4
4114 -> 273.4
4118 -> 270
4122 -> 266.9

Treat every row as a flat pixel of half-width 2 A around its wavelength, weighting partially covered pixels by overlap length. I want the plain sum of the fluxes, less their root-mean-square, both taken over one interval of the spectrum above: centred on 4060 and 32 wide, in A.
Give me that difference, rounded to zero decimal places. 1863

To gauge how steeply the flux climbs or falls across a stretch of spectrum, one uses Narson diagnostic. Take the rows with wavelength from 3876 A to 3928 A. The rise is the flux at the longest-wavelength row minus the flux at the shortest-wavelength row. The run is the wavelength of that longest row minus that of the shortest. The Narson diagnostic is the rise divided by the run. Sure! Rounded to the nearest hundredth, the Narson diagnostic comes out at -0.34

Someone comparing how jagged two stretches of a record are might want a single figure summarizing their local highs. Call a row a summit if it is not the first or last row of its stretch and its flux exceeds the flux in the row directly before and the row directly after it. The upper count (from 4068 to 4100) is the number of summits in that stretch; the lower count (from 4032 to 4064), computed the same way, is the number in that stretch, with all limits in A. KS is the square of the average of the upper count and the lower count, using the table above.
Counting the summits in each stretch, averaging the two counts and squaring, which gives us 4.0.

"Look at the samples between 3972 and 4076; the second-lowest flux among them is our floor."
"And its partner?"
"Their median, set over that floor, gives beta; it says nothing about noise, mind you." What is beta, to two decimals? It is 1.04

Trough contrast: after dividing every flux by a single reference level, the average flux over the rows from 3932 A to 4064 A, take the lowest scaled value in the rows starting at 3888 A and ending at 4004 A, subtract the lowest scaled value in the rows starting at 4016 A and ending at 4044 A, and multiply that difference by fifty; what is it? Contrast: 1.9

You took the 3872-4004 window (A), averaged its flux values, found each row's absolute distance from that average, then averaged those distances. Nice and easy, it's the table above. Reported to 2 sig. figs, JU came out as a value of 9.9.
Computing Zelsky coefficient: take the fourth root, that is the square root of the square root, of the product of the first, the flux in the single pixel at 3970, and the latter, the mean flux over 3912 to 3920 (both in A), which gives 17.2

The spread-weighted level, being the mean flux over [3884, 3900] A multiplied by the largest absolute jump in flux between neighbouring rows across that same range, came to 1322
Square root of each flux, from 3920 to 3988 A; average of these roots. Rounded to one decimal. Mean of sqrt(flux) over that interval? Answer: 17.0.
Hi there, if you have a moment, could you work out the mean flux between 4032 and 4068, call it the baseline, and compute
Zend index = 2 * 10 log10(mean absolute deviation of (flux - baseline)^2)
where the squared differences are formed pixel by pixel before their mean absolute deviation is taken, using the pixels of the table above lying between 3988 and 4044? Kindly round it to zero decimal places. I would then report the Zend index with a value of 34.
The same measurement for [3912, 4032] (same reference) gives 53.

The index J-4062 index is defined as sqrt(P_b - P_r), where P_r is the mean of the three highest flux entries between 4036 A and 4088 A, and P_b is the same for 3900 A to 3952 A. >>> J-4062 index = 5.2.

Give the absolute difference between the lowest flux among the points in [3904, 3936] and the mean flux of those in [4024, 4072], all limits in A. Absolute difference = 23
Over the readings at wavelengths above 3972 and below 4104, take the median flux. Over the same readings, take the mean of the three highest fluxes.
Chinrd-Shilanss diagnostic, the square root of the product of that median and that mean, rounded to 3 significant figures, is 276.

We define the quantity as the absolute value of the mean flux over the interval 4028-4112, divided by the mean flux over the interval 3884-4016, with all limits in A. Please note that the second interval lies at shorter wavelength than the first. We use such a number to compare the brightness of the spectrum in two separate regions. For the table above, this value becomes 0.93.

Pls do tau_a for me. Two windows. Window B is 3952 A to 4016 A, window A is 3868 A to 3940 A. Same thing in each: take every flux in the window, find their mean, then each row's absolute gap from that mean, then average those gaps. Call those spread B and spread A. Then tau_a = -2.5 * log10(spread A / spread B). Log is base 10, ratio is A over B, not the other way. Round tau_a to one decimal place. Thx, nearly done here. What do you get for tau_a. 0.1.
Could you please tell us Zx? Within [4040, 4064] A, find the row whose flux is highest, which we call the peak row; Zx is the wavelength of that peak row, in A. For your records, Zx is 4050 A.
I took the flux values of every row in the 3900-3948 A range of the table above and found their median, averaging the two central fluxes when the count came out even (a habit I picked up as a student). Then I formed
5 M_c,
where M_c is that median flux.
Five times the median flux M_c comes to 1475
